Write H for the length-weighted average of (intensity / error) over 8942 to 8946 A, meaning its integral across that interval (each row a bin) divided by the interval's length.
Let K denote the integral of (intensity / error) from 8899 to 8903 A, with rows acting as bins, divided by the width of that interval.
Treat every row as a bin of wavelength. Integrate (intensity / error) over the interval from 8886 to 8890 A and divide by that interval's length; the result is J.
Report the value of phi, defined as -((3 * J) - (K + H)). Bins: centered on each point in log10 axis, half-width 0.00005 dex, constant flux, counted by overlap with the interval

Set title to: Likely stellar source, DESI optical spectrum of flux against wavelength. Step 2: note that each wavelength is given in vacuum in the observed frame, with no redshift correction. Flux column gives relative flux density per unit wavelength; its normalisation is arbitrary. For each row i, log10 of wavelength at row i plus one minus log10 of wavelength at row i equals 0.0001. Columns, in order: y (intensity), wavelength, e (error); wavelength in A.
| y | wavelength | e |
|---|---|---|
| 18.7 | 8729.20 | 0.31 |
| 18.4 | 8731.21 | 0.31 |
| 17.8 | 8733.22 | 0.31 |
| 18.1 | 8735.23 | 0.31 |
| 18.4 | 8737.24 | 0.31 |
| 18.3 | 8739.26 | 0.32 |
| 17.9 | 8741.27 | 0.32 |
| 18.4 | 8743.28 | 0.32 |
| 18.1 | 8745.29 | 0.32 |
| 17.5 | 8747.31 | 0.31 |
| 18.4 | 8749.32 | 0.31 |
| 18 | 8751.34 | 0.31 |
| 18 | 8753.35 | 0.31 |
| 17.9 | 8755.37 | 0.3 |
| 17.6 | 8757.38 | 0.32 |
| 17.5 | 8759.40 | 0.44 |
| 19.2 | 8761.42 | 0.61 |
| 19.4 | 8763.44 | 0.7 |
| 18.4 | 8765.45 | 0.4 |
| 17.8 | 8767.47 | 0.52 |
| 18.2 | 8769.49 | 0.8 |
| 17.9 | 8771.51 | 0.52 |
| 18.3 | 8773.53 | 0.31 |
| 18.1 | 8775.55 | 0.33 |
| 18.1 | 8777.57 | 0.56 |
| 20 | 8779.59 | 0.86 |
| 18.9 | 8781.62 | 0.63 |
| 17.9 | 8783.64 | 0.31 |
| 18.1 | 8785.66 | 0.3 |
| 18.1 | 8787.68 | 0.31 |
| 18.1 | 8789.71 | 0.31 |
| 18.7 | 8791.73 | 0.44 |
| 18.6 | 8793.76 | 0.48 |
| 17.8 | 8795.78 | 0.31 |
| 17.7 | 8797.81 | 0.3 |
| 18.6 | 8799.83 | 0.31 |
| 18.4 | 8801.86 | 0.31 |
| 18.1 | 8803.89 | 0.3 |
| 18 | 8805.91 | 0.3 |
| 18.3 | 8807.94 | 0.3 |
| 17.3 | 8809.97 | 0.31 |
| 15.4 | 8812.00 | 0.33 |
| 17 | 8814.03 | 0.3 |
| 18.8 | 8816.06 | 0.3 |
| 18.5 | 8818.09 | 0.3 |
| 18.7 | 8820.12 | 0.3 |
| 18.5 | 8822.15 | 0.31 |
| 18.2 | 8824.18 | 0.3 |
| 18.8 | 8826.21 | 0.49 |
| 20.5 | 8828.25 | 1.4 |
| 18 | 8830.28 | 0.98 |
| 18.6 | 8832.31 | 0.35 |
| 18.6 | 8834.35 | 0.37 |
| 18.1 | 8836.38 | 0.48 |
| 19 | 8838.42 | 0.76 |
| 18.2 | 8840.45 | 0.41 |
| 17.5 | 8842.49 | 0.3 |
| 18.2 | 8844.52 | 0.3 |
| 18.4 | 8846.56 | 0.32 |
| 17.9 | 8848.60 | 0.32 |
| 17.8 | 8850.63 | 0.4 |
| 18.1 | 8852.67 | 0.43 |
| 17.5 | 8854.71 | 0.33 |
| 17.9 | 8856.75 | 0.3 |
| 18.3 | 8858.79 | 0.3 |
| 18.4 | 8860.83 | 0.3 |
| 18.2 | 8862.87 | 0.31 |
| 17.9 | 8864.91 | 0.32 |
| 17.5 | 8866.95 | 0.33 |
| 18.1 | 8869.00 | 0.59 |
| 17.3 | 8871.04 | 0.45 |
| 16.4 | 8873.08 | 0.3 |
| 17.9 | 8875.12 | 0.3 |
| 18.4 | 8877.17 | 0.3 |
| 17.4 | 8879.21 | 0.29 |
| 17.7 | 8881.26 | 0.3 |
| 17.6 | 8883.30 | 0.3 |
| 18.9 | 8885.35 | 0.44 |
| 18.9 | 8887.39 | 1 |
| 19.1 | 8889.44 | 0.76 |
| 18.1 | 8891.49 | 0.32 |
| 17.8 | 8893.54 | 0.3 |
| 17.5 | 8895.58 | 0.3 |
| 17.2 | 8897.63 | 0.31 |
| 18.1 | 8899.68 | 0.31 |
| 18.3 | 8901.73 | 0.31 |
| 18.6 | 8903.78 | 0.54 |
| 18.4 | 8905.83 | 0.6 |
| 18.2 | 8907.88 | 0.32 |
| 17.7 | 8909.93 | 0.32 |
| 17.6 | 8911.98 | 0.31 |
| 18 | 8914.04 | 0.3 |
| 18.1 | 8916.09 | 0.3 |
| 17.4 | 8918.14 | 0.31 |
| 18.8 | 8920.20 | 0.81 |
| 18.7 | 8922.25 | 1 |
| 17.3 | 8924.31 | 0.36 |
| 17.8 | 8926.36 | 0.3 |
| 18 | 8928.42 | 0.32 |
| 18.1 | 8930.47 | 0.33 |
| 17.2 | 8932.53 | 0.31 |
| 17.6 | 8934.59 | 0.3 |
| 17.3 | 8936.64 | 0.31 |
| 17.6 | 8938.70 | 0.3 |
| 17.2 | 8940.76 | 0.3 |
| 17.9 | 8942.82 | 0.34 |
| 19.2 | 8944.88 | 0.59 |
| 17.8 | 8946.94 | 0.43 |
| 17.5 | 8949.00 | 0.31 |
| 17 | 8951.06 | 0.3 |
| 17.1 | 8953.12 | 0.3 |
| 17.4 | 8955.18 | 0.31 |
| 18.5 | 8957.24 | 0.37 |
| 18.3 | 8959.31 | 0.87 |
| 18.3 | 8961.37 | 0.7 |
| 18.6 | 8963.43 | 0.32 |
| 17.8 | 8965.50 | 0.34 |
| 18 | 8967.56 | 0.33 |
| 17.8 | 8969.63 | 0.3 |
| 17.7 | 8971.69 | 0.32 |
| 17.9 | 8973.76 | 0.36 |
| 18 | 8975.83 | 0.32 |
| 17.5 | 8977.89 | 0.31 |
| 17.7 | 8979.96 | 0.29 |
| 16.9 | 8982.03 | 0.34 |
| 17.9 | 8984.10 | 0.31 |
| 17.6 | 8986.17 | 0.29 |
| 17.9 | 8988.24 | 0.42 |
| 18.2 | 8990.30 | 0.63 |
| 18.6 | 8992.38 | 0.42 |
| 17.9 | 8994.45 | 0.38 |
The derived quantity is 28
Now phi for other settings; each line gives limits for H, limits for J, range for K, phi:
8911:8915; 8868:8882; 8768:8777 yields -56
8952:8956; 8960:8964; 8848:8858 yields -8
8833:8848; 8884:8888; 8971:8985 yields 0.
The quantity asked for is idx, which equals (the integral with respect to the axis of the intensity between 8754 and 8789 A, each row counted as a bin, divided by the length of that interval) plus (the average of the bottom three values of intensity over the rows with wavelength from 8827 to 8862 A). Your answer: 35.9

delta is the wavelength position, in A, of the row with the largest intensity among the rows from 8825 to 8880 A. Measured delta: 8828.25 A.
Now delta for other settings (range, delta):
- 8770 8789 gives 8779.59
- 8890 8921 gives 8920.20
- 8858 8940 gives 8889.44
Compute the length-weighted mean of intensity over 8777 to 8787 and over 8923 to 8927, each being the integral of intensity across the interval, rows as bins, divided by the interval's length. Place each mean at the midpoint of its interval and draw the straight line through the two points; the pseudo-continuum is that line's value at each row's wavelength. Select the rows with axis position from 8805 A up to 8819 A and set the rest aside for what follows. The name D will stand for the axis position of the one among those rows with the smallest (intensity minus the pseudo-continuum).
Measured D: 8812.00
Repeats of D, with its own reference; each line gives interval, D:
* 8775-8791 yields 8783.64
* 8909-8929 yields 8924.31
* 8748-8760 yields 8759.40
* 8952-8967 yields 8953.12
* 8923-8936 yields 8932.53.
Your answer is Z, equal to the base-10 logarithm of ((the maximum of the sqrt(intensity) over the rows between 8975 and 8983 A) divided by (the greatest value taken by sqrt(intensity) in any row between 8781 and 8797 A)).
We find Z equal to -0.0106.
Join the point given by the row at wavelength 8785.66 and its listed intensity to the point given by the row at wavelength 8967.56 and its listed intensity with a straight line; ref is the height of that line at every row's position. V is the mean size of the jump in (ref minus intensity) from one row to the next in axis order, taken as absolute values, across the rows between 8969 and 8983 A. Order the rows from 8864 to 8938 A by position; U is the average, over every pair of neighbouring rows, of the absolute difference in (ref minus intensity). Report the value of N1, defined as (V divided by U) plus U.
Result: 1.1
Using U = 0.53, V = 0.32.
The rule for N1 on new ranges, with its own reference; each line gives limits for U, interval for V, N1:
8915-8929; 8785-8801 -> 1.2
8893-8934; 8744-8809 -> 1.5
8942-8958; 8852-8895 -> 1.5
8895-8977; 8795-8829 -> 2.0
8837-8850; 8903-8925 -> 1.5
